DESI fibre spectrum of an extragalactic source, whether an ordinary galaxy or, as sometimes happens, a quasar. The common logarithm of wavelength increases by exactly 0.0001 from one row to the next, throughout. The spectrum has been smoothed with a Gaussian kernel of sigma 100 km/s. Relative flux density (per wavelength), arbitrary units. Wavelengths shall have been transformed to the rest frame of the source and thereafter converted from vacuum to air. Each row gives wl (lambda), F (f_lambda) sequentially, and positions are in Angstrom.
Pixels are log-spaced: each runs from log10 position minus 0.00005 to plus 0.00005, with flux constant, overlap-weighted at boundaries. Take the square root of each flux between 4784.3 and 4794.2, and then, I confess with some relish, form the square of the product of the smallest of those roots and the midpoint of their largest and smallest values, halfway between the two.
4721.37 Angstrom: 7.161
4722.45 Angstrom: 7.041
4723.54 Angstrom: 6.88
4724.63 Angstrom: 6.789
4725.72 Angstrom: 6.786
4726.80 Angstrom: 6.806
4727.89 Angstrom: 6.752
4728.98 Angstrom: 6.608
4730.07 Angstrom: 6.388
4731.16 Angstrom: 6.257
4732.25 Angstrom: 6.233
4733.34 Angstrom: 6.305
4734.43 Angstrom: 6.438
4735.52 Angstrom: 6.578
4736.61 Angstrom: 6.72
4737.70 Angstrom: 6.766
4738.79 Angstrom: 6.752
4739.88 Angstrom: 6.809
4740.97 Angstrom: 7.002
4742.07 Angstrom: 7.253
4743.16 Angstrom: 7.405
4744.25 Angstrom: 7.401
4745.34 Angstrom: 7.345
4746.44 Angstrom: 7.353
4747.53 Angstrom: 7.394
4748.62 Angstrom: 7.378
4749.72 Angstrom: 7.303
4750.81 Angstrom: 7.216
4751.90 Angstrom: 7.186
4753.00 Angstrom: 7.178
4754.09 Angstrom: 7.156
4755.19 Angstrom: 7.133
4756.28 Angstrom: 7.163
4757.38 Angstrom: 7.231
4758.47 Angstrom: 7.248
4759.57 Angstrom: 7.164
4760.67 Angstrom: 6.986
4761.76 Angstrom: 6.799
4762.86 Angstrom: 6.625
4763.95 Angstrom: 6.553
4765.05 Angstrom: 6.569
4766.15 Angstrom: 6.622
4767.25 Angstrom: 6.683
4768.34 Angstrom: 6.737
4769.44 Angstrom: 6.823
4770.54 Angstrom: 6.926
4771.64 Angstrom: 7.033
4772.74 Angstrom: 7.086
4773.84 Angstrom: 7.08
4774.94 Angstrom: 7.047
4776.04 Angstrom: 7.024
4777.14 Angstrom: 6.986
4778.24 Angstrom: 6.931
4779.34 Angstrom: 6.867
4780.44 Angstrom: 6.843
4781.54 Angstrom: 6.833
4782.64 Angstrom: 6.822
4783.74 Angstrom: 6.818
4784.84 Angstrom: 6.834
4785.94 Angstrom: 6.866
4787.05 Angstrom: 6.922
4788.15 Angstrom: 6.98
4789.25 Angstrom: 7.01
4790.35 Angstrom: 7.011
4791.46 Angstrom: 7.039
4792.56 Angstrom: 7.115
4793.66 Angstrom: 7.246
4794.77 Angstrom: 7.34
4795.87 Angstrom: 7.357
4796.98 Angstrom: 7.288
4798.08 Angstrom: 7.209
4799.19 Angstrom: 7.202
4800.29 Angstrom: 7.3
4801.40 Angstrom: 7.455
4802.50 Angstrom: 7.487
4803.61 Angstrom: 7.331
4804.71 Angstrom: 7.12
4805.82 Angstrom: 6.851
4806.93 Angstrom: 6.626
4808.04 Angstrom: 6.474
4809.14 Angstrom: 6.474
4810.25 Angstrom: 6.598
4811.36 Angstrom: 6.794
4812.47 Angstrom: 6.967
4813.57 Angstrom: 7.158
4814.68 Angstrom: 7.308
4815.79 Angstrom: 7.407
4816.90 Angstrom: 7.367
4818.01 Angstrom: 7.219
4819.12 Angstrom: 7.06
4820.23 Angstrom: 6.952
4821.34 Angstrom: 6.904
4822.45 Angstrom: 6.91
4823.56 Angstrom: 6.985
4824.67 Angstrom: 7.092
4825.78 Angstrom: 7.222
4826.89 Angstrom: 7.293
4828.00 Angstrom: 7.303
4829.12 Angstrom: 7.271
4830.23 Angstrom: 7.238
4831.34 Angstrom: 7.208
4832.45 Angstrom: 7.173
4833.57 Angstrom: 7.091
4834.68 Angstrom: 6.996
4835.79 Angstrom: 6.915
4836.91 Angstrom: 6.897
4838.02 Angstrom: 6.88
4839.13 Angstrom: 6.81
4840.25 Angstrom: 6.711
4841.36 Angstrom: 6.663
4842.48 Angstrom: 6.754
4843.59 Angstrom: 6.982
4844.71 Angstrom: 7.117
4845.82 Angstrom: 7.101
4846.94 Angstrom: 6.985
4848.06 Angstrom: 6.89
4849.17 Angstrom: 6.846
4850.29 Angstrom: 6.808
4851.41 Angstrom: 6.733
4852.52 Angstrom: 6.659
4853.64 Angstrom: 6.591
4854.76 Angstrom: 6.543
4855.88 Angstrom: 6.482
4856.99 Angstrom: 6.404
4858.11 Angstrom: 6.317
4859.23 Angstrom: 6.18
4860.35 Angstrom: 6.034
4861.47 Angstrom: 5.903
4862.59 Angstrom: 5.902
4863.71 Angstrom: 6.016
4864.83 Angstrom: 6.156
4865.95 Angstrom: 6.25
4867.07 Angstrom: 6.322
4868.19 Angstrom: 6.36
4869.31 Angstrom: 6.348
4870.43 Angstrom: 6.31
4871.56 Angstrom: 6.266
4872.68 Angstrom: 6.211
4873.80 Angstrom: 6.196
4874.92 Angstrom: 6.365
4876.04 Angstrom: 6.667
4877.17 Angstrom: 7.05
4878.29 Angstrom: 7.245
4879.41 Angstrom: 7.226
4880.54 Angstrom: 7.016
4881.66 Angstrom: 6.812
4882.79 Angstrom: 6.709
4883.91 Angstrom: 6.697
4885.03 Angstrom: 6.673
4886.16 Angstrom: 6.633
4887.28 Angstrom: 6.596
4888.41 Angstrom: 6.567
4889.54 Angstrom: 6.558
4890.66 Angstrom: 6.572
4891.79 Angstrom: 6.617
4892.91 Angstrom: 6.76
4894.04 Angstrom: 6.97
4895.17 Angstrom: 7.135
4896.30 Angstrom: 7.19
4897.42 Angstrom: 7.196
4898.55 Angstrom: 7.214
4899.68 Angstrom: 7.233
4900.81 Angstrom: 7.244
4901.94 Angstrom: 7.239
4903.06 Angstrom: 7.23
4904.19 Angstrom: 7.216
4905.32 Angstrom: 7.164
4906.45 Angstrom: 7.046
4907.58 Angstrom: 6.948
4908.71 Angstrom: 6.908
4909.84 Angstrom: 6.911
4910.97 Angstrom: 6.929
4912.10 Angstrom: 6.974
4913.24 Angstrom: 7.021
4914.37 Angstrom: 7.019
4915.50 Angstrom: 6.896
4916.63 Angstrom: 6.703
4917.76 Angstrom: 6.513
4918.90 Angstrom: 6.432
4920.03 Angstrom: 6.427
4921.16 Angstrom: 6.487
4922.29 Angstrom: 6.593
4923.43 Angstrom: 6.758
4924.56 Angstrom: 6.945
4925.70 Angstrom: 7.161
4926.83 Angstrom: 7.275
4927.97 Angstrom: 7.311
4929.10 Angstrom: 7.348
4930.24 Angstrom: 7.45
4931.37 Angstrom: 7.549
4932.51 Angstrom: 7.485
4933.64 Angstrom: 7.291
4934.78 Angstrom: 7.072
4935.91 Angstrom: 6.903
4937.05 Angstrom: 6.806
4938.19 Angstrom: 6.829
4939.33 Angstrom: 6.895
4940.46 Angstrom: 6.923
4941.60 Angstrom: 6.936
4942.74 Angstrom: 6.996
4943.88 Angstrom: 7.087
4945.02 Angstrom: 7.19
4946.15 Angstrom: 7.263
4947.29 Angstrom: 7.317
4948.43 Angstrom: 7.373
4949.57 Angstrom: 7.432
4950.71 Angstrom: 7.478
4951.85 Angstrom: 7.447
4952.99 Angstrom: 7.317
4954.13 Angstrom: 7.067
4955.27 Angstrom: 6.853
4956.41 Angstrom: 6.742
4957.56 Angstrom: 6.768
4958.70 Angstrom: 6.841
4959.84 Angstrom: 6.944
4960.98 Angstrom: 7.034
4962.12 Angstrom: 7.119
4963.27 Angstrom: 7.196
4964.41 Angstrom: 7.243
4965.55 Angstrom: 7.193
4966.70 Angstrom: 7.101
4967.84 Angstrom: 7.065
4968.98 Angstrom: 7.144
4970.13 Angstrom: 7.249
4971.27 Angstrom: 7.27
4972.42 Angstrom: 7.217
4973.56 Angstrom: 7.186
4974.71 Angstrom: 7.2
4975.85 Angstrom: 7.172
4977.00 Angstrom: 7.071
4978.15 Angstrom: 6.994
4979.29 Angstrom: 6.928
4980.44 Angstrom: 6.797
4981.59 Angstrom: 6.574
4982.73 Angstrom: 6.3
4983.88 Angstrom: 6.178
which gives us 48.1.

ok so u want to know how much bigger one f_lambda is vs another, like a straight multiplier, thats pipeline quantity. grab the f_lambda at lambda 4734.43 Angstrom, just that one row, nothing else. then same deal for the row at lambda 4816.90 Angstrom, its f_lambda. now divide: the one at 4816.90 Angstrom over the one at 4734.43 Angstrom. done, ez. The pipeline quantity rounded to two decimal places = 1.14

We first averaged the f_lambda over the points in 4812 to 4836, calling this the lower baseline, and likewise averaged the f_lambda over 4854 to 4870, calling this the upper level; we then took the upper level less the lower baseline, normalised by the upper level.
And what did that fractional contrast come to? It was -0.15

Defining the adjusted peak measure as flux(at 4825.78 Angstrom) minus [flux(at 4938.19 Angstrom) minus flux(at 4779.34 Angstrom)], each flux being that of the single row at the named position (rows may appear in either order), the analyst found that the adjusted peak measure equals 7.3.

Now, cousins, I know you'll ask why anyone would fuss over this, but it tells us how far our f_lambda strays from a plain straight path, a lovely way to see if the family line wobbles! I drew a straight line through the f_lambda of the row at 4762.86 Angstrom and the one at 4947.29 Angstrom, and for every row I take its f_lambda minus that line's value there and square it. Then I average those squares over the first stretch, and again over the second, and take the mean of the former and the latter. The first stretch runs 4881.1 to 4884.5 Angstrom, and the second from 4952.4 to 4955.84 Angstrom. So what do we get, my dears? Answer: 0.11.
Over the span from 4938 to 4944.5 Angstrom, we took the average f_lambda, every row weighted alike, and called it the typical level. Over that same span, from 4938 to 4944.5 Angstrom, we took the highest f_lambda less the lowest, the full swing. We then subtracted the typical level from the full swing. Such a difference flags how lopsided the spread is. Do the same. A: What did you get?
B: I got -6.69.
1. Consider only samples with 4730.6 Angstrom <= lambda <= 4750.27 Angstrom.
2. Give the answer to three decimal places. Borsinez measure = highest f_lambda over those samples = 7.405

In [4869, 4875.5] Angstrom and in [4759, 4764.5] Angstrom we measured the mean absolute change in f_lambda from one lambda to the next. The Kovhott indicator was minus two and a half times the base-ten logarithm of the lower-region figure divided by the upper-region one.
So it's -0.9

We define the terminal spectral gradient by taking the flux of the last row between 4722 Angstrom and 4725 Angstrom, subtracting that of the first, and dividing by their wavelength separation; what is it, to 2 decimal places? -0.12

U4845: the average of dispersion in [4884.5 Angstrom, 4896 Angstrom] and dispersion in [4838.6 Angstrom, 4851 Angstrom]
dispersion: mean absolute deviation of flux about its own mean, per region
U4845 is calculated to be 0.14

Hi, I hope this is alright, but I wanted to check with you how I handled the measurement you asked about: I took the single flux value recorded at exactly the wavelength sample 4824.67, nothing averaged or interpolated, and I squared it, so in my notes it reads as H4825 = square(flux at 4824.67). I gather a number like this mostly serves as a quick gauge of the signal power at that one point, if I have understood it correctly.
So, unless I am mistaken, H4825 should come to 50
